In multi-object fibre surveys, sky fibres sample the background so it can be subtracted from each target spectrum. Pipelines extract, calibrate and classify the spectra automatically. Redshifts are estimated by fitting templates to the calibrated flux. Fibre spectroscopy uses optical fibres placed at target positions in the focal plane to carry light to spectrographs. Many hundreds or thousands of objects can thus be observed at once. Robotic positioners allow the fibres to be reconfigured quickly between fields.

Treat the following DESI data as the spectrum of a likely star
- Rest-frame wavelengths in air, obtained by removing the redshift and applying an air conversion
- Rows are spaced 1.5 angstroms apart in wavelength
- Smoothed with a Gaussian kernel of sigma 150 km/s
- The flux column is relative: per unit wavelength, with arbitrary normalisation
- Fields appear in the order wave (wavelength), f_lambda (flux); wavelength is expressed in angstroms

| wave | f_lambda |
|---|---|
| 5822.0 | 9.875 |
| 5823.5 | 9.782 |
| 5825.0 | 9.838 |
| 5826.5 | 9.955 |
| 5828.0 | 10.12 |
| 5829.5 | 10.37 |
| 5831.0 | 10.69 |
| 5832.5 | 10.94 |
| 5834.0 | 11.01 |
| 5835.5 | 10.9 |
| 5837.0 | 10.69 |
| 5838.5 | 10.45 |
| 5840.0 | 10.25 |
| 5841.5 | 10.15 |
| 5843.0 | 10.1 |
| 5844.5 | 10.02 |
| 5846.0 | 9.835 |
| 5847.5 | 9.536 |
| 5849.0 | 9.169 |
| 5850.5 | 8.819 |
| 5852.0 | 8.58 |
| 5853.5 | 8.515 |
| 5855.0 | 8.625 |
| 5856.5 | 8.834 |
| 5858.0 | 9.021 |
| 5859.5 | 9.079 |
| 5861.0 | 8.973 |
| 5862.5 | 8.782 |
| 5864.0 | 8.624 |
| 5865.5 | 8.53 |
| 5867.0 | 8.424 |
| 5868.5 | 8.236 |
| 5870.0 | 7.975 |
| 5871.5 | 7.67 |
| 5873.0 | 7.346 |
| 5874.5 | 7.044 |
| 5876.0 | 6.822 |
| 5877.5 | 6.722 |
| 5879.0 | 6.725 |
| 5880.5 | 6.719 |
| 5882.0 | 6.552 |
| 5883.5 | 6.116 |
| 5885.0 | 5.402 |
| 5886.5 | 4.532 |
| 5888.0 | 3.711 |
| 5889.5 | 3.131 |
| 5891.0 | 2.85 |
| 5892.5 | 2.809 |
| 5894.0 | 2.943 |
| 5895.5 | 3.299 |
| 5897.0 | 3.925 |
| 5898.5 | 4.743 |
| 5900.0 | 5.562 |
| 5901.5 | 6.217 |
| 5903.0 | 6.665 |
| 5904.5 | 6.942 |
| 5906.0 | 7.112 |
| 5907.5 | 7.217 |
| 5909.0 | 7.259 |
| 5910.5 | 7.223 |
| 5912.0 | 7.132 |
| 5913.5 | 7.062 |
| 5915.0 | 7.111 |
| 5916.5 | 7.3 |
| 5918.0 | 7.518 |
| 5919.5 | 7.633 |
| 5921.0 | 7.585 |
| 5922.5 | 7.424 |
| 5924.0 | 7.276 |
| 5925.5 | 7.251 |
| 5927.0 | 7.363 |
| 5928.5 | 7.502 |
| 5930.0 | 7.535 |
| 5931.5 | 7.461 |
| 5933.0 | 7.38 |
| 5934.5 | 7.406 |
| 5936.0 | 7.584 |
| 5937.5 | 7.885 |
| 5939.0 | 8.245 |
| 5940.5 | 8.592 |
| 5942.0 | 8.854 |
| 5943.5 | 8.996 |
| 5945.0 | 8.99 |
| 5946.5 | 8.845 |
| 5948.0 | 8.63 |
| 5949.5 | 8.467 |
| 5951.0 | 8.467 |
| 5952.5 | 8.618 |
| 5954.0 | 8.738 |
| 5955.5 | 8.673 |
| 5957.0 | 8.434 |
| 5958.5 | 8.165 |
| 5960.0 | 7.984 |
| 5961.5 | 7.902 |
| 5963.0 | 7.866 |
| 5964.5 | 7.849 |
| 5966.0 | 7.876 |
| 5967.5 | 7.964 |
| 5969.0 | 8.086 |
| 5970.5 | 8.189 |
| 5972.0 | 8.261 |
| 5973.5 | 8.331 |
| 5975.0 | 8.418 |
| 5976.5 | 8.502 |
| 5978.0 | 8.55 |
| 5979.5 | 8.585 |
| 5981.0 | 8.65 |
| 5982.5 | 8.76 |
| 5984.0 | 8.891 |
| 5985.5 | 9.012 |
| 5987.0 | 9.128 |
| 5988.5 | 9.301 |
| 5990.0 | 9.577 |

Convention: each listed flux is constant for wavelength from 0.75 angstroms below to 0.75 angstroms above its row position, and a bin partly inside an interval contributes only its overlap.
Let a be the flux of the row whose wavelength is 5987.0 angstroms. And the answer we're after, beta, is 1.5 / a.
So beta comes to 0.164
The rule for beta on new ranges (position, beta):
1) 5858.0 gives 0.166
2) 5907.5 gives 0.208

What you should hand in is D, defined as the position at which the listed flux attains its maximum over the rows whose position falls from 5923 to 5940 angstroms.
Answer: 5939.0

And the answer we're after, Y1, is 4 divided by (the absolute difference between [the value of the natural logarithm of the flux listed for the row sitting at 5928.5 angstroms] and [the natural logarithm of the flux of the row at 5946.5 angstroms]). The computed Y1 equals 24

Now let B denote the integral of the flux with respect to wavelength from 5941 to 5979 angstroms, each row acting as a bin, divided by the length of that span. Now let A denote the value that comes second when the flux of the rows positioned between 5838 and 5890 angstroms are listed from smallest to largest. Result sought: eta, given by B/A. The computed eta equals 2.26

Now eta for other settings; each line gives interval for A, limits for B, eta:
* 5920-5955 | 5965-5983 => 1.15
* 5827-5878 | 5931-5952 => 1.21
